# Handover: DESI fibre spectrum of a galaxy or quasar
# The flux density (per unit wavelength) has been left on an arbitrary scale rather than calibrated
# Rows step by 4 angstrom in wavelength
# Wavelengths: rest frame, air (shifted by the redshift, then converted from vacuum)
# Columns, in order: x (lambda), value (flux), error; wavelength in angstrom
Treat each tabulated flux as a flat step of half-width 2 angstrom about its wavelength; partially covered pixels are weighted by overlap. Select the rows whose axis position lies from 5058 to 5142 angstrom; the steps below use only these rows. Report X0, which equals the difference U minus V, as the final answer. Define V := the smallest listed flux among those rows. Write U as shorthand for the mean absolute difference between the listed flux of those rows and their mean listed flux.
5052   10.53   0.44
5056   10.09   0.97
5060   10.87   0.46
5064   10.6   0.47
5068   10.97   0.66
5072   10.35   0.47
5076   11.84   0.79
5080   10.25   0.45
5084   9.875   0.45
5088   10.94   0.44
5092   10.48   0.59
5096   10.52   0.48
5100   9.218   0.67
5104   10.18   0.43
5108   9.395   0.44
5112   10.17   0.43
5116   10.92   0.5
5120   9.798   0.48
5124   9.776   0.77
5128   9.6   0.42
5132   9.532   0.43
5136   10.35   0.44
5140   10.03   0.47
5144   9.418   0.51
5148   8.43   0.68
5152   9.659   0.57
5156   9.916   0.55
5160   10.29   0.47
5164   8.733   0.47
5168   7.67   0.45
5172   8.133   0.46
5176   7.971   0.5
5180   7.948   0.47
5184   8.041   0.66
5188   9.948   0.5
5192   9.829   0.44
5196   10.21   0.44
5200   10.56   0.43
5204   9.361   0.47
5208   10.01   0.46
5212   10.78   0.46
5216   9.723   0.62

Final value -8.7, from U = 0.5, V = 9.218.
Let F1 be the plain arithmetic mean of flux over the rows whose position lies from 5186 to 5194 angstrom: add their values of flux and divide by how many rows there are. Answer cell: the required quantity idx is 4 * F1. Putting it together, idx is 39.6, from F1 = 9.9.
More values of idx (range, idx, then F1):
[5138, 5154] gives 37.5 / 9.4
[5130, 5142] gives 39.9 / 10.0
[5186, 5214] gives 40.4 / 10.1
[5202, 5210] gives 38.7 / 9.7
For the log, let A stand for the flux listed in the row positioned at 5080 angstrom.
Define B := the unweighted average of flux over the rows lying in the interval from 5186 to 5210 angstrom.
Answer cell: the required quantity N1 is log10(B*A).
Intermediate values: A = 10.25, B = 10.0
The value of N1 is 2.01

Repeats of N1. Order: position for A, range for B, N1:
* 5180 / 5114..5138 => 1.90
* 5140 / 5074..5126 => 2.01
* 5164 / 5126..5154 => 1.92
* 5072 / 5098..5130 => 2.01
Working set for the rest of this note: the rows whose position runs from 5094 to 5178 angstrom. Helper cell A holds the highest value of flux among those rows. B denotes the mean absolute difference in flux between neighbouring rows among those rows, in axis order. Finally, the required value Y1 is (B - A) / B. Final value -14.8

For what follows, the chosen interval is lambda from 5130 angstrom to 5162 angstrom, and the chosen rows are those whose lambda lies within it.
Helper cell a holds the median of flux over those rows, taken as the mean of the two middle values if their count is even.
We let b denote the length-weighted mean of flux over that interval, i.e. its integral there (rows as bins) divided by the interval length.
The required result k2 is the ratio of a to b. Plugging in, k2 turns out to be 1.01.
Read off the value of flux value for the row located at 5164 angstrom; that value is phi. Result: 8.733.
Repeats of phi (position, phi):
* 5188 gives 9.948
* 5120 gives 9.798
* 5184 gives 8.041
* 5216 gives 9.723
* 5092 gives 10.48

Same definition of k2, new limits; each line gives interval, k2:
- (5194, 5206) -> 1.02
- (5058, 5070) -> 1.01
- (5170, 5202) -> 0.99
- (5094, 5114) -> 1.03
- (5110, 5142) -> 0.99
